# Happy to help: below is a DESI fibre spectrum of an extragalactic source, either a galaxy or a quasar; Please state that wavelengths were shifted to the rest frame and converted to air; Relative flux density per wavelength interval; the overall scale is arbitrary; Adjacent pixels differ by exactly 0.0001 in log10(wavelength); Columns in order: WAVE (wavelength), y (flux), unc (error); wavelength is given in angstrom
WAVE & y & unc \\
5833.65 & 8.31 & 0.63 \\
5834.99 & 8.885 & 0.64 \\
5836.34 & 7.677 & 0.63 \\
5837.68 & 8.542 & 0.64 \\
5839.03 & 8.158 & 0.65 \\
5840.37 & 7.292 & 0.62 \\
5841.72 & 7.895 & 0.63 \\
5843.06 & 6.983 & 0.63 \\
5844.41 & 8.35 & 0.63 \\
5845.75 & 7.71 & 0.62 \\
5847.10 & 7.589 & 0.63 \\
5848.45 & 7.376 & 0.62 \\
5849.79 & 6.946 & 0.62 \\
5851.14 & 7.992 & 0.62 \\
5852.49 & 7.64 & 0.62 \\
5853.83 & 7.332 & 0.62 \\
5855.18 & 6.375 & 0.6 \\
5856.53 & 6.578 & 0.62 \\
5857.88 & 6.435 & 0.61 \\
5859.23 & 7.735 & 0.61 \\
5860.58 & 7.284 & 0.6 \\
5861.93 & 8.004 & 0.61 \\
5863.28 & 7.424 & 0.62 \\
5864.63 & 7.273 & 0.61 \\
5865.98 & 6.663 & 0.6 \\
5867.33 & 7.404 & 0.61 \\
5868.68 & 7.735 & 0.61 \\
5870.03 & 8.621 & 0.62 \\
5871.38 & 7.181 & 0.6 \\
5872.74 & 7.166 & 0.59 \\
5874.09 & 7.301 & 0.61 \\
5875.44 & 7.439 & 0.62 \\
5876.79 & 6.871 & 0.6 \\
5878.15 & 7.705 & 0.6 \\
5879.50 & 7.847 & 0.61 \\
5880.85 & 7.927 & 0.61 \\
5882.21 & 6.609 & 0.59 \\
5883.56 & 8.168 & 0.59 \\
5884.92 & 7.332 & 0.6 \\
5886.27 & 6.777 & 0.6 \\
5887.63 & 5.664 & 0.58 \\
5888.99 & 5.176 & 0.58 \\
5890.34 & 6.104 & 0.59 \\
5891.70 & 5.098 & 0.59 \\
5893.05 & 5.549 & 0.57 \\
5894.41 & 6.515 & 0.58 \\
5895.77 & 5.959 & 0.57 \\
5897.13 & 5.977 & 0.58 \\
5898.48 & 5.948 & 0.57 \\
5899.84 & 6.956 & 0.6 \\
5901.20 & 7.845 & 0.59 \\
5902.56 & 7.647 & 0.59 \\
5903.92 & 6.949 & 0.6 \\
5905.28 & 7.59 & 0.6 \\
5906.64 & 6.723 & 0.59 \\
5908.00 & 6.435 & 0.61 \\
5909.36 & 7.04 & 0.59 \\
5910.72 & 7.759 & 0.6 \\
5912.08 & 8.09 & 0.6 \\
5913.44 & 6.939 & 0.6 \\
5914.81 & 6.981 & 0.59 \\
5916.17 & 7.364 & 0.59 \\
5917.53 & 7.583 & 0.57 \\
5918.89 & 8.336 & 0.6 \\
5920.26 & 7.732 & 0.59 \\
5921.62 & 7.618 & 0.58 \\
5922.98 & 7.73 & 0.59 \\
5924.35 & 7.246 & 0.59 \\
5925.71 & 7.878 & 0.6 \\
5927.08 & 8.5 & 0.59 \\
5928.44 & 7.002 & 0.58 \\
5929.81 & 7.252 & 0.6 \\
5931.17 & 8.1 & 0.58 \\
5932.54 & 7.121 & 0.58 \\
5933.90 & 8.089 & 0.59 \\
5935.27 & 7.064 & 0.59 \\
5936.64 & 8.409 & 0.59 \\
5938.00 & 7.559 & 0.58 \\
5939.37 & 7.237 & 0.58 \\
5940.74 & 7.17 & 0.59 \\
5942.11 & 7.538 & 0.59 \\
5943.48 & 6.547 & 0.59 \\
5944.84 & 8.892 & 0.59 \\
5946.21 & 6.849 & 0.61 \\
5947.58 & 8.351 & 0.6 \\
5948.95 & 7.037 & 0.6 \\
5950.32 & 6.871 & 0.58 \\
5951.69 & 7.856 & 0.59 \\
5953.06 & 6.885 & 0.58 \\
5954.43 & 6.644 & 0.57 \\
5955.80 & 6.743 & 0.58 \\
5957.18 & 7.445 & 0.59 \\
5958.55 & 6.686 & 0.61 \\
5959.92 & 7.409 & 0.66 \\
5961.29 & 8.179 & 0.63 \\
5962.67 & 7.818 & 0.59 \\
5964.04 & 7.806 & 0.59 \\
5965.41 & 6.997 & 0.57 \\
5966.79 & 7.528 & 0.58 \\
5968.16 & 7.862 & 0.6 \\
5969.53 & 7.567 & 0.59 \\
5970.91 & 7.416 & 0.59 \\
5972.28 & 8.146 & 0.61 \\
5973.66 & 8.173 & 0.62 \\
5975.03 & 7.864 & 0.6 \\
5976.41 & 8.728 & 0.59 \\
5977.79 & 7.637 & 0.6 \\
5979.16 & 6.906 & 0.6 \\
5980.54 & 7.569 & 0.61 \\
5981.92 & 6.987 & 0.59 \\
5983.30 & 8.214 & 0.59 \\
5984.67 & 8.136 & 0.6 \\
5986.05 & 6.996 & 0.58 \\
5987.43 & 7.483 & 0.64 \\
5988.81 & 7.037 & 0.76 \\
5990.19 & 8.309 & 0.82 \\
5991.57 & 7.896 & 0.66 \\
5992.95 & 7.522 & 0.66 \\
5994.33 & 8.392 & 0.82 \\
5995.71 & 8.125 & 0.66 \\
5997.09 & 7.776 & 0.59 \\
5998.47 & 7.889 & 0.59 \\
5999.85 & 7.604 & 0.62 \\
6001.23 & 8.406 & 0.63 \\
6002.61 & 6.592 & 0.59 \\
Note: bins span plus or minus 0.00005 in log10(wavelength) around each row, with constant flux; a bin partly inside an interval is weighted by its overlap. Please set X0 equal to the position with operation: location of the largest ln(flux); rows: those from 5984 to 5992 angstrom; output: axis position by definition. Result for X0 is 5990.19 angstrom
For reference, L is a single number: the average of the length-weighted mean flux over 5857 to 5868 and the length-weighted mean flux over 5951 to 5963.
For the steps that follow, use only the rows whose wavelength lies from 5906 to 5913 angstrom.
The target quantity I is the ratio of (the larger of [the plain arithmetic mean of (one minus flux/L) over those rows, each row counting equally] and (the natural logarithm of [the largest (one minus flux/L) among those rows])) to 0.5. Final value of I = 0.02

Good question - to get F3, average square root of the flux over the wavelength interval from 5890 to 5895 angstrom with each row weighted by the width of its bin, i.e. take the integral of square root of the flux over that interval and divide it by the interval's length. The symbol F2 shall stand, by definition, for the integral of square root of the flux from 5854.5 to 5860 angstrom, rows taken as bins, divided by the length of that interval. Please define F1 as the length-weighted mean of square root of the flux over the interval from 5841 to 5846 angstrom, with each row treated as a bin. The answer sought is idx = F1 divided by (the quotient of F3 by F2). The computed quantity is 3.01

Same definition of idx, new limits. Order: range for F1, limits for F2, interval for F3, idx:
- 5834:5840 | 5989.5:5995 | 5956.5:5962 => 2.99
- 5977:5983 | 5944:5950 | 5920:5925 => 2.73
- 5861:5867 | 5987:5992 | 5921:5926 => 2.72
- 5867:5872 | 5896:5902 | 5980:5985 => 2.59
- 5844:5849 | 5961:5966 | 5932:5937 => 2.79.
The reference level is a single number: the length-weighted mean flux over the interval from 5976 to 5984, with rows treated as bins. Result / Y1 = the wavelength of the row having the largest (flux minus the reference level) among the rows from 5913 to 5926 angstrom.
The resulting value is 5918.89 angstrom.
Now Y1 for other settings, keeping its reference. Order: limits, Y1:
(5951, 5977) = 5976.41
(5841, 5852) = 5844.41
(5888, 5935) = 5927.08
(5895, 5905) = 5901.20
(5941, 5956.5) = 5944.84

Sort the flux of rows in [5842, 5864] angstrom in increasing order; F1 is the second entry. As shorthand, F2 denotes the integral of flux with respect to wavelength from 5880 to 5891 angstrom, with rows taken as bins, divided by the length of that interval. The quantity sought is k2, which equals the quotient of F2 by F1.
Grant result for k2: 1.05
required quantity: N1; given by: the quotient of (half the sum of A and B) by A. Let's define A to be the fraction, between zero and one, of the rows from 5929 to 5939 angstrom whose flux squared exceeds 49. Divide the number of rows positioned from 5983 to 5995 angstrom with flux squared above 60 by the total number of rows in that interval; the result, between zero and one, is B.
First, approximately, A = 1.00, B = 0.56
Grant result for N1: 0.78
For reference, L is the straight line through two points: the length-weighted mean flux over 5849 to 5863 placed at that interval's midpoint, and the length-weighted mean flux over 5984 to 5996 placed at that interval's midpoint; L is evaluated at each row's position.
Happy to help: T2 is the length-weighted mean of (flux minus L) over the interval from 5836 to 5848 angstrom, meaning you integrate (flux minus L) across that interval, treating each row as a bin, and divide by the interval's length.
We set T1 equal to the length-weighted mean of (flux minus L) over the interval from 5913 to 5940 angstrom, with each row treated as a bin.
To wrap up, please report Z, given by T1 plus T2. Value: 0.7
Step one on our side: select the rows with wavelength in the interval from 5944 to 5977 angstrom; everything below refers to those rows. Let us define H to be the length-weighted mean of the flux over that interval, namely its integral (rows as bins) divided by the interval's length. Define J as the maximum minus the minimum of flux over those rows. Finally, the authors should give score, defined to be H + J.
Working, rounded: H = 7.6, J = 2.2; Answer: 9.81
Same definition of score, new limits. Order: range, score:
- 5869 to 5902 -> 10.36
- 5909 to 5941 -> 9.15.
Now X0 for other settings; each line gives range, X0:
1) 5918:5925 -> 5918.89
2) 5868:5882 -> 5870.03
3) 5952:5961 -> 5957.18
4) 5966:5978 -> 5976.41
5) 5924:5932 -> 5927.08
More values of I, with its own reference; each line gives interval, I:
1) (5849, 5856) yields 0.00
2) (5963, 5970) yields -0.08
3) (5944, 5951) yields -0.09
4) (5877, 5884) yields -0.10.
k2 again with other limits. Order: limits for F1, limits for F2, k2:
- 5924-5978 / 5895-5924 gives 1.08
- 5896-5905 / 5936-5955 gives 1.24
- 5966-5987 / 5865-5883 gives 1.06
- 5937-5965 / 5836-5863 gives 1.13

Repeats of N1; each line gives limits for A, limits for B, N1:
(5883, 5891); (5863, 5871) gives 0.75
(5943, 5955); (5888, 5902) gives 0.61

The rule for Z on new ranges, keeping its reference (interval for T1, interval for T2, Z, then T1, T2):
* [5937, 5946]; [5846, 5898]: -0.4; -0.1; -0.28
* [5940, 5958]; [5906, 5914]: -0.6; -0.3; -0.28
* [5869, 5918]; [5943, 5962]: -0.7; -0.4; -0.28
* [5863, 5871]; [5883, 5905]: -0.7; 0.2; -0.89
